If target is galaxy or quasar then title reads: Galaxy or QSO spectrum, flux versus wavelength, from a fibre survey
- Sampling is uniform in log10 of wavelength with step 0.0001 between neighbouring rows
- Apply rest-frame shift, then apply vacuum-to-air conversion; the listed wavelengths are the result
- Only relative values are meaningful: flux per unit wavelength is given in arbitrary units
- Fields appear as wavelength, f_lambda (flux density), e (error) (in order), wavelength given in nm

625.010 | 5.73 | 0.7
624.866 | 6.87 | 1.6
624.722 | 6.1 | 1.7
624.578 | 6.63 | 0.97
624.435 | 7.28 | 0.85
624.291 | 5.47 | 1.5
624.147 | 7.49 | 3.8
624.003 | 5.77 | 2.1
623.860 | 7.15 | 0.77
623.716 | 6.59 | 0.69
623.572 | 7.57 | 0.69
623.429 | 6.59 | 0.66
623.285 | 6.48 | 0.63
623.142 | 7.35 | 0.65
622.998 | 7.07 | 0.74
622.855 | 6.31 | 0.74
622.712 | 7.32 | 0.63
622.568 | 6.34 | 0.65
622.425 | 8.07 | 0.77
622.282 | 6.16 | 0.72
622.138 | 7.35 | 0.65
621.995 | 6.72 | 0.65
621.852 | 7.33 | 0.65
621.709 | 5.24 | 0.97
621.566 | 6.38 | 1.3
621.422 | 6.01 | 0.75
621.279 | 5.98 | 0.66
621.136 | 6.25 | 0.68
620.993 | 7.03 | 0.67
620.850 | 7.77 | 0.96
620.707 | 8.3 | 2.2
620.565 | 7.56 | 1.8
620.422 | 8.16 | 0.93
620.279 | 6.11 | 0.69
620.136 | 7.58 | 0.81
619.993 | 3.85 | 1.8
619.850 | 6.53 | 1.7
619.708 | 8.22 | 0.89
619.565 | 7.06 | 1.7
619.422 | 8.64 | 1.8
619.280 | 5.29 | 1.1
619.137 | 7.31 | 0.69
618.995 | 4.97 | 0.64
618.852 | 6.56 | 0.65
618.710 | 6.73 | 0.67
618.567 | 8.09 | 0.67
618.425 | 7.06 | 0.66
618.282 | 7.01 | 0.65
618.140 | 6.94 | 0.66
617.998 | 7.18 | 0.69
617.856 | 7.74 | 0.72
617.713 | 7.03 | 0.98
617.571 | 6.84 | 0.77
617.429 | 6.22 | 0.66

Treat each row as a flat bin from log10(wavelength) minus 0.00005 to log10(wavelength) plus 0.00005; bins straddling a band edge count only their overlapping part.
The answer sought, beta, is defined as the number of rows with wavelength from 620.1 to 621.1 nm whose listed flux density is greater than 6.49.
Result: 6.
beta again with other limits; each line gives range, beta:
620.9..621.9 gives 2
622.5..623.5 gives 4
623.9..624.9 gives 4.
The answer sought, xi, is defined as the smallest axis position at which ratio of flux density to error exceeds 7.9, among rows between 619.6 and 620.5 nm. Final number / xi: 619.708 nm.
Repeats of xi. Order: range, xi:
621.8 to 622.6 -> 621.852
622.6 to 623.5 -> 622.712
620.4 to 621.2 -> 620.422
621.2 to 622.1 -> 621.279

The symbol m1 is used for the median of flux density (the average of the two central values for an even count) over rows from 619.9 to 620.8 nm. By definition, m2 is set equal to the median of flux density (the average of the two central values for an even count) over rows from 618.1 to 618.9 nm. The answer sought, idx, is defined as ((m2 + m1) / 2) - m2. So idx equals 0.3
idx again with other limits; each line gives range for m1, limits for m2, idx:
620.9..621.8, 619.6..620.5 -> -0.5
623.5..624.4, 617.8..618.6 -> -0.1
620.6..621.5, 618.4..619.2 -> -0.1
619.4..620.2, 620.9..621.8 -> 0.6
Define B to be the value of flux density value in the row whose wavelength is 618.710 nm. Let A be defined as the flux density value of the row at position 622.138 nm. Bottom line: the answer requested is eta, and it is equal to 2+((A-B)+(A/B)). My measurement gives 3.7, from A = 7.35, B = 6.73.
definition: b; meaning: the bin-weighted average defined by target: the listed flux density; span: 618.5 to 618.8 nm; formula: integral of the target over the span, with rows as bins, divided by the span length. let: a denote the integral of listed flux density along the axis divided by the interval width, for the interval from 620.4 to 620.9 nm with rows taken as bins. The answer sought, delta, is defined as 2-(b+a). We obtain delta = -13.3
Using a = 7.9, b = 7.34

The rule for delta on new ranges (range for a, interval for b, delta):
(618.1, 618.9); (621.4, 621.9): -11.3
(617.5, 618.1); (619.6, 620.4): -11.8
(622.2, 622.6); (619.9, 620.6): -11.5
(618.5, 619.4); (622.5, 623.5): -11.4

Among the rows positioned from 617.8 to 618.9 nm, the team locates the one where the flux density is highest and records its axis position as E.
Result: 618.567 nm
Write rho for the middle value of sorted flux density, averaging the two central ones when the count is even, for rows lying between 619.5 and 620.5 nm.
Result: 7.06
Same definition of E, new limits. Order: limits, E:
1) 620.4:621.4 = 620.707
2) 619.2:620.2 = 619.422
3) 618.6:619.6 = 619.422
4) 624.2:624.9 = 624.435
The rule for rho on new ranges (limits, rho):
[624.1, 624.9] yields 6.75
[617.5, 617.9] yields 7.03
